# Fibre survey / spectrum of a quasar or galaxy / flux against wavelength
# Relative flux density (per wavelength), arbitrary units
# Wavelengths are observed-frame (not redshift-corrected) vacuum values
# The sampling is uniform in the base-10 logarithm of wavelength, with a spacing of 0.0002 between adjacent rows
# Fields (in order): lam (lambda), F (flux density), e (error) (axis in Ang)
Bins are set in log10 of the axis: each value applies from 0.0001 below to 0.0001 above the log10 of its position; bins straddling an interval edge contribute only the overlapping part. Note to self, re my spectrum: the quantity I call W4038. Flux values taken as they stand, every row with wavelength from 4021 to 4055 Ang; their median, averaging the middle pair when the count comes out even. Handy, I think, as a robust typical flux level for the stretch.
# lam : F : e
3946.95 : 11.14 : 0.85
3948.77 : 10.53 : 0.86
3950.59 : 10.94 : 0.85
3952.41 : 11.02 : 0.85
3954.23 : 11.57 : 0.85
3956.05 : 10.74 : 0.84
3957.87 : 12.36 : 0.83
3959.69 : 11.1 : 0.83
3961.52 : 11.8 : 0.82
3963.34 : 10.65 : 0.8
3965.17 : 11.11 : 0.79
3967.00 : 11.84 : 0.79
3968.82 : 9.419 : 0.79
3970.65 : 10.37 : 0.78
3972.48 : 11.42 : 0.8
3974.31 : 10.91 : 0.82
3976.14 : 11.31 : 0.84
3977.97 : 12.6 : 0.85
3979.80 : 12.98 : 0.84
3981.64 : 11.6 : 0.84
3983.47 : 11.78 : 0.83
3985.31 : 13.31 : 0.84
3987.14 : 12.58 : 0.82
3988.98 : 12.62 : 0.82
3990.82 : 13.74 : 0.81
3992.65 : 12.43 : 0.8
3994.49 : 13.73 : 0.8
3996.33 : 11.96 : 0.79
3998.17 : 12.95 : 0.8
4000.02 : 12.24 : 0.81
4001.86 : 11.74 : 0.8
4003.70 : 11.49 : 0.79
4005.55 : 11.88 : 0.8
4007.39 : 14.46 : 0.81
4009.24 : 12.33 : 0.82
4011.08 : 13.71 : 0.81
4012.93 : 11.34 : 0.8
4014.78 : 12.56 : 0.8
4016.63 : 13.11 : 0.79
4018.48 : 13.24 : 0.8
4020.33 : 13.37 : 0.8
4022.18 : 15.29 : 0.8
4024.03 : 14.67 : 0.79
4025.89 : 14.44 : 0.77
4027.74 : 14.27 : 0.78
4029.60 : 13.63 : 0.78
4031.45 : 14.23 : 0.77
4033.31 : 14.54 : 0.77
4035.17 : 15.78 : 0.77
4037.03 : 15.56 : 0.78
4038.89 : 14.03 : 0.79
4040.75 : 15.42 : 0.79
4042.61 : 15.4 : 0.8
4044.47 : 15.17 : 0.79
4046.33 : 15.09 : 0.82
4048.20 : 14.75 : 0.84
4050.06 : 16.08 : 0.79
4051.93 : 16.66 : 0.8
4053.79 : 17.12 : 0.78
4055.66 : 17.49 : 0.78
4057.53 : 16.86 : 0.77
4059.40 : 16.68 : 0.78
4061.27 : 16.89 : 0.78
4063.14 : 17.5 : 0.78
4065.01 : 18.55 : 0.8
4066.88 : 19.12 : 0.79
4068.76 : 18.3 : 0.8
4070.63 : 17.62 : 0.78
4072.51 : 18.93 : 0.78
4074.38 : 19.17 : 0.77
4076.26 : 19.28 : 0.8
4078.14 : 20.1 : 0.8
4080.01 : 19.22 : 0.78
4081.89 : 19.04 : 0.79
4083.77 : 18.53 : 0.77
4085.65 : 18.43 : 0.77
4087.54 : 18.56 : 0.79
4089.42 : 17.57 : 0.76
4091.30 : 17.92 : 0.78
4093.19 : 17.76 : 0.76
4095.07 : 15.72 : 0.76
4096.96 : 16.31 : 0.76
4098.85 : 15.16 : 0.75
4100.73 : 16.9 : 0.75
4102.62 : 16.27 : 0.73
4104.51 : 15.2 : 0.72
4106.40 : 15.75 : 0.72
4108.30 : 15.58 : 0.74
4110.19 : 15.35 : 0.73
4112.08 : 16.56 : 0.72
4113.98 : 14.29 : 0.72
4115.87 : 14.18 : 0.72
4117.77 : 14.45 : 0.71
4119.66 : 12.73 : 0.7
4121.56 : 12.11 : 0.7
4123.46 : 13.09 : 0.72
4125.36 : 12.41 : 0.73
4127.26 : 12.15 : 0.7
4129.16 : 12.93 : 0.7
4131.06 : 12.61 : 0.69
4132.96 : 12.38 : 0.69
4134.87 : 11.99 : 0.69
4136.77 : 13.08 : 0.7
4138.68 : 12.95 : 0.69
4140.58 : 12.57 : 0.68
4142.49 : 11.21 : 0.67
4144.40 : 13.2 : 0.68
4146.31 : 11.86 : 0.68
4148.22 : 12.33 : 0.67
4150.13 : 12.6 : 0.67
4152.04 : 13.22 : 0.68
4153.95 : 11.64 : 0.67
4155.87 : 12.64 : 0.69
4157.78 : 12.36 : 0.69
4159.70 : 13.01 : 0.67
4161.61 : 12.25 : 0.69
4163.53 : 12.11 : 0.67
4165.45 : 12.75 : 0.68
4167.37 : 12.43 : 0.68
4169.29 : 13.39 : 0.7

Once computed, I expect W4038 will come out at 15.1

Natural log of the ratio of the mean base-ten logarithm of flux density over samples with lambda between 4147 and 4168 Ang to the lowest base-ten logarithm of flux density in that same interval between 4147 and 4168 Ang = 0.028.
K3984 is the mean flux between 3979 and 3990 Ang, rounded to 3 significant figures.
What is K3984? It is 12.5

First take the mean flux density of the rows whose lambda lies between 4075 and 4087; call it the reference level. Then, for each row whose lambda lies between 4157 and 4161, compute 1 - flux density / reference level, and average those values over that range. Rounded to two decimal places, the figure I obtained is 0.34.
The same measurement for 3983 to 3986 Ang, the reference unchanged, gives 0.34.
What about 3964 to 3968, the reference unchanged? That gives 0.40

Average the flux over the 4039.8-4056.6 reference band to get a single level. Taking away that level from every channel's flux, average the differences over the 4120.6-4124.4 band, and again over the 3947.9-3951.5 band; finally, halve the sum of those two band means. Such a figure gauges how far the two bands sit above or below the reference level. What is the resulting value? -4.2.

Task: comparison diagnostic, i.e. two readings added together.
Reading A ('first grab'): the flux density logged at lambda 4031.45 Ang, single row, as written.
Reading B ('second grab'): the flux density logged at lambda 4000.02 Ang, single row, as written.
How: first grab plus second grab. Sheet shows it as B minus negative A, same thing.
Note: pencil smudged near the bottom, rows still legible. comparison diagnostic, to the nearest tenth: 26.5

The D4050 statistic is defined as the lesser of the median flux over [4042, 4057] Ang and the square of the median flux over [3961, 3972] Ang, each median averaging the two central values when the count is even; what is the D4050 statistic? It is 16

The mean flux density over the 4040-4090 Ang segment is 18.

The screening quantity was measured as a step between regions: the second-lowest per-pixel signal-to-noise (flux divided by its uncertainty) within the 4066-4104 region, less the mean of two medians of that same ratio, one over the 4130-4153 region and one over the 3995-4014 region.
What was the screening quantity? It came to 4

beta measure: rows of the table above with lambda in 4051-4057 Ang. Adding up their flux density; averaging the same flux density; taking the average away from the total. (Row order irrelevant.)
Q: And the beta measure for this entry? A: 34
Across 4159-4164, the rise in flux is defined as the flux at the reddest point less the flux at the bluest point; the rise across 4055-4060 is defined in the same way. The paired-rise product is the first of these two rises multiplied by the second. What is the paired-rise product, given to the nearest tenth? 0.7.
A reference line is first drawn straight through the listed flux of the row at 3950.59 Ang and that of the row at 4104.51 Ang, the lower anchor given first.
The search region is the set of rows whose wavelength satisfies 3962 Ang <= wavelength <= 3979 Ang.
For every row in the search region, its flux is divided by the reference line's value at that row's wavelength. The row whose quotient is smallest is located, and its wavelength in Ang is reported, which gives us 3968.82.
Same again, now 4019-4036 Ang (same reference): 4029.60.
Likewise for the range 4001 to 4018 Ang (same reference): 4012.93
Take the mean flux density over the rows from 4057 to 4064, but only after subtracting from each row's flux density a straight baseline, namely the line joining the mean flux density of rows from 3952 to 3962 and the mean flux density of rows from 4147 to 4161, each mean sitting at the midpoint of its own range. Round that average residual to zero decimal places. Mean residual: 5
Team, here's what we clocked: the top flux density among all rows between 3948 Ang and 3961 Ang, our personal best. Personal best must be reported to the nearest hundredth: 12.36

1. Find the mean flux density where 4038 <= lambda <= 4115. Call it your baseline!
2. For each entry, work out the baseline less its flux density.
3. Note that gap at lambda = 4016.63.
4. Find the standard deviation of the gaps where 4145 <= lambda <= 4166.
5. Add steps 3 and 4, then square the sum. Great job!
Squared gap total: 19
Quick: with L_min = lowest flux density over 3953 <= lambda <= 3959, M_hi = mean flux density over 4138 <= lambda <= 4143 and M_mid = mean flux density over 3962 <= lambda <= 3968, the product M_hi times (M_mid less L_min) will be 6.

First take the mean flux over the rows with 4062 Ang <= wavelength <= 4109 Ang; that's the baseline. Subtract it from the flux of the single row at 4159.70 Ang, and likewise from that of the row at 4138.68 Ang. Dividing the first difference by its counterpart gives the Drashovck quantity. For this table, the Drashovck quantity 0.99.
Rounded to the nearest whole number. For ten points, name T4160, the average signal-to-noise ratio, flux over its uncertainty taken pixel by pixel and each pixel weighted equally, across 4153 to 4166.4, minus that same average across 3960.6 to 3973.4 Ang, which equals 4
